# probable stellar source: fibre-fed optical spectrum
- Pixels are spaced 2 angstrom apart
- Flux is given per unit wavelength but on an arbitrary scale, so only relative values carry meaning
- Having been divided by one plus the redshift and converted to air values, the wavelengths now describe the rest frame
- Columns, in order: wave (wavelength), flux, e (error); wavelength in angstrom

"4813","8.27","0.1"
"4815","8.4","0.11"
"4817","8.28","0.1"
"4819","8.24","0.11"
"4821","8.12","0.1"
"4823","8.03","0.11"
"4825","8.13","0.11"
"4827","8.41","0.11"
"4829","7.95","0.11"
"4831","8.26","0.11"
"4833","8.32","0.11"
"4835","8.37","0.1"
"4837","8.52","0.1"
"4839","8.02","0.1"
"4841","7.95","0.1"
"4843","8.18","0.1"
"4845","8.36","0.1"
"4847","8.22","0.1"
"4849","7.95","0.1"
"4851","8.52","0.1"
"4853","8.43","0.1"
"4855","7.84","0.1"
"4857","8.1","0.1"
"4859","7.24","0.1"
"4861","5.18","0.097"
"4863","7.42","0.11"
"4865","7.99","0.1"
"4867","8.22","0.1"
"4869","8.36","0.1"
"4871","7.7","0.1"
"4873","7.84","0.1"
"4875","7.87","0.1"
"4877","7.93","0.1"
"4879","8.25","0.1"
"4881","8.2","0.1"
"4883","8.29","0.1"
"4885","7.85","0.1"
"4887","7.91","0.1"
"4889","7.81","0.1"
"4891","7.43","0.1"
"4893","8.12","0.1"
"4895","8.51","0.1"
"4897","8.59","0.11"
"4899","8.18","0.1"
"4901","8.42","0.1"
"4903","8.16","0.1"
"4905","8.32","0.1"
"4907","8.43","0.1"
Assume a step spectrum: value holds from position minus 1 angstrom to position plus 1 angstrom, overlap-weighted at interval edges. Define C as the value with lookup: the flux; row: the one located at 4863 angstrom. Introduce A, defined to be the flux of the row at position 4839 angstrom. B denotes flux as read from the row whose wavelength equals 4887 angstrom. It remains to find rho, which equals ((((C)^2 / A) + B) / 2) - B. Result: -0.52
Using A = 8.02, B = 7.91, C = 7.42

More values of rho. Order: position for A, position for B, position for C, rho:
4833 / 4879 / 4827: 0.13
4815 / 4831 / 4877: -0.39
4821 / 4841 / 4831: 0.23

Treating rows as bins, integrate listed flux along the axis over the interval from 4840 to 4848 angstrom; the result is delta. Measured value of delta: 65.4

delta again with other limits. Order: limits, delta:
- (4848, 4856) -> 65.5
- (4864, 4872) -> 64.5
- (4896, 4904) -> 66.7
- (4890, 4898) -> 65.3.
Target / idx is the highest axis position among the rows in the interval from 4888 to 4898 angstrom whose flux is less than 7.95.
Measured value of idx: 4891 angstrom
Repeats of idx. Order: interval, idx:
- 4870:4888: 4887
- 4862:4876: 4875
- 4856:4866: 4863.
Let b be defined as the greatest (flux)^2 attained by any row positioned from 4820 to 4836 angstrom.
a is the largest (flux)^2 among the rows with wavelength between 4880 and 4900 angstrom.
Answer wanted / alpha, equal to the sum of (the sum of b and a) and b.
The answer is 215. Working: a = 73.8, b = 70.7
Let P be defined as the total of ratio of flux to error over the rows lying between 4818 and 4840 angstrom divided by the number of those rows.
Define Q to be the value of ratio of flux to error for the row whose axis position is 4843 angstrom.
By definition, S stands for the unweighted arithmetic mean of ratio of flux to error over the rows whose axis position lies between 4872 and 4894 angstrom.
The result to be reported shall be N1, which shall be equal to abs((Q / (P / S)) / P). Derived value 1.09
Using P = 77.4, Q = 81.8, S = 79.5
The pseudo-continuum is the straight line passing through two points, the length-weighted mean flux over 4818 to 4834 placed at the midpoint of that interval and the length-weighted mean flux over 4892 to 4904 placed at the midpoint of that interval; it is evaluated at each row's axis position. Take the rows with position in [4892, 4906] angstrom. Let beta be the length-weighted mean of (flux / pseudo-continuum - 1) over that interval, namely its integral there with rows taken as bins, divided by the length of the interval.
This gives 0.000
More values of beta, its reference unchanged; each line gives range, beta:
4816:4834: 0.002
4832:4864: -0.038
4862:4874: -0.042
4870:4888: -0.037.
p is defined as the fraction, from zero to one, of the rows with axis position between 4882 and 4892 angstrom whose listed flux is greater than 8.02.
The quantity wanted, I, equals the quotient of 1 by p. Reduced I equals 5.0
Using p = 0.200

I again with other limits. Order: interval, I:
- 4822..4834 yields 1.2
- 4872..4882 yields 2.5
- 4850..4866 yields 2.7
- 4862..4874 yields 3.0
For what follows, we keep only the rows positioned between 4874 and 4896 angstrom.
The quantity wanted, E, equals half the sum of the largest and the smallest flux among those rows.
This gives 8.0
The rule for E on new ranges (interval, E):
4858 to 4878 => 6.8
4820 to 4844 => 8.2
